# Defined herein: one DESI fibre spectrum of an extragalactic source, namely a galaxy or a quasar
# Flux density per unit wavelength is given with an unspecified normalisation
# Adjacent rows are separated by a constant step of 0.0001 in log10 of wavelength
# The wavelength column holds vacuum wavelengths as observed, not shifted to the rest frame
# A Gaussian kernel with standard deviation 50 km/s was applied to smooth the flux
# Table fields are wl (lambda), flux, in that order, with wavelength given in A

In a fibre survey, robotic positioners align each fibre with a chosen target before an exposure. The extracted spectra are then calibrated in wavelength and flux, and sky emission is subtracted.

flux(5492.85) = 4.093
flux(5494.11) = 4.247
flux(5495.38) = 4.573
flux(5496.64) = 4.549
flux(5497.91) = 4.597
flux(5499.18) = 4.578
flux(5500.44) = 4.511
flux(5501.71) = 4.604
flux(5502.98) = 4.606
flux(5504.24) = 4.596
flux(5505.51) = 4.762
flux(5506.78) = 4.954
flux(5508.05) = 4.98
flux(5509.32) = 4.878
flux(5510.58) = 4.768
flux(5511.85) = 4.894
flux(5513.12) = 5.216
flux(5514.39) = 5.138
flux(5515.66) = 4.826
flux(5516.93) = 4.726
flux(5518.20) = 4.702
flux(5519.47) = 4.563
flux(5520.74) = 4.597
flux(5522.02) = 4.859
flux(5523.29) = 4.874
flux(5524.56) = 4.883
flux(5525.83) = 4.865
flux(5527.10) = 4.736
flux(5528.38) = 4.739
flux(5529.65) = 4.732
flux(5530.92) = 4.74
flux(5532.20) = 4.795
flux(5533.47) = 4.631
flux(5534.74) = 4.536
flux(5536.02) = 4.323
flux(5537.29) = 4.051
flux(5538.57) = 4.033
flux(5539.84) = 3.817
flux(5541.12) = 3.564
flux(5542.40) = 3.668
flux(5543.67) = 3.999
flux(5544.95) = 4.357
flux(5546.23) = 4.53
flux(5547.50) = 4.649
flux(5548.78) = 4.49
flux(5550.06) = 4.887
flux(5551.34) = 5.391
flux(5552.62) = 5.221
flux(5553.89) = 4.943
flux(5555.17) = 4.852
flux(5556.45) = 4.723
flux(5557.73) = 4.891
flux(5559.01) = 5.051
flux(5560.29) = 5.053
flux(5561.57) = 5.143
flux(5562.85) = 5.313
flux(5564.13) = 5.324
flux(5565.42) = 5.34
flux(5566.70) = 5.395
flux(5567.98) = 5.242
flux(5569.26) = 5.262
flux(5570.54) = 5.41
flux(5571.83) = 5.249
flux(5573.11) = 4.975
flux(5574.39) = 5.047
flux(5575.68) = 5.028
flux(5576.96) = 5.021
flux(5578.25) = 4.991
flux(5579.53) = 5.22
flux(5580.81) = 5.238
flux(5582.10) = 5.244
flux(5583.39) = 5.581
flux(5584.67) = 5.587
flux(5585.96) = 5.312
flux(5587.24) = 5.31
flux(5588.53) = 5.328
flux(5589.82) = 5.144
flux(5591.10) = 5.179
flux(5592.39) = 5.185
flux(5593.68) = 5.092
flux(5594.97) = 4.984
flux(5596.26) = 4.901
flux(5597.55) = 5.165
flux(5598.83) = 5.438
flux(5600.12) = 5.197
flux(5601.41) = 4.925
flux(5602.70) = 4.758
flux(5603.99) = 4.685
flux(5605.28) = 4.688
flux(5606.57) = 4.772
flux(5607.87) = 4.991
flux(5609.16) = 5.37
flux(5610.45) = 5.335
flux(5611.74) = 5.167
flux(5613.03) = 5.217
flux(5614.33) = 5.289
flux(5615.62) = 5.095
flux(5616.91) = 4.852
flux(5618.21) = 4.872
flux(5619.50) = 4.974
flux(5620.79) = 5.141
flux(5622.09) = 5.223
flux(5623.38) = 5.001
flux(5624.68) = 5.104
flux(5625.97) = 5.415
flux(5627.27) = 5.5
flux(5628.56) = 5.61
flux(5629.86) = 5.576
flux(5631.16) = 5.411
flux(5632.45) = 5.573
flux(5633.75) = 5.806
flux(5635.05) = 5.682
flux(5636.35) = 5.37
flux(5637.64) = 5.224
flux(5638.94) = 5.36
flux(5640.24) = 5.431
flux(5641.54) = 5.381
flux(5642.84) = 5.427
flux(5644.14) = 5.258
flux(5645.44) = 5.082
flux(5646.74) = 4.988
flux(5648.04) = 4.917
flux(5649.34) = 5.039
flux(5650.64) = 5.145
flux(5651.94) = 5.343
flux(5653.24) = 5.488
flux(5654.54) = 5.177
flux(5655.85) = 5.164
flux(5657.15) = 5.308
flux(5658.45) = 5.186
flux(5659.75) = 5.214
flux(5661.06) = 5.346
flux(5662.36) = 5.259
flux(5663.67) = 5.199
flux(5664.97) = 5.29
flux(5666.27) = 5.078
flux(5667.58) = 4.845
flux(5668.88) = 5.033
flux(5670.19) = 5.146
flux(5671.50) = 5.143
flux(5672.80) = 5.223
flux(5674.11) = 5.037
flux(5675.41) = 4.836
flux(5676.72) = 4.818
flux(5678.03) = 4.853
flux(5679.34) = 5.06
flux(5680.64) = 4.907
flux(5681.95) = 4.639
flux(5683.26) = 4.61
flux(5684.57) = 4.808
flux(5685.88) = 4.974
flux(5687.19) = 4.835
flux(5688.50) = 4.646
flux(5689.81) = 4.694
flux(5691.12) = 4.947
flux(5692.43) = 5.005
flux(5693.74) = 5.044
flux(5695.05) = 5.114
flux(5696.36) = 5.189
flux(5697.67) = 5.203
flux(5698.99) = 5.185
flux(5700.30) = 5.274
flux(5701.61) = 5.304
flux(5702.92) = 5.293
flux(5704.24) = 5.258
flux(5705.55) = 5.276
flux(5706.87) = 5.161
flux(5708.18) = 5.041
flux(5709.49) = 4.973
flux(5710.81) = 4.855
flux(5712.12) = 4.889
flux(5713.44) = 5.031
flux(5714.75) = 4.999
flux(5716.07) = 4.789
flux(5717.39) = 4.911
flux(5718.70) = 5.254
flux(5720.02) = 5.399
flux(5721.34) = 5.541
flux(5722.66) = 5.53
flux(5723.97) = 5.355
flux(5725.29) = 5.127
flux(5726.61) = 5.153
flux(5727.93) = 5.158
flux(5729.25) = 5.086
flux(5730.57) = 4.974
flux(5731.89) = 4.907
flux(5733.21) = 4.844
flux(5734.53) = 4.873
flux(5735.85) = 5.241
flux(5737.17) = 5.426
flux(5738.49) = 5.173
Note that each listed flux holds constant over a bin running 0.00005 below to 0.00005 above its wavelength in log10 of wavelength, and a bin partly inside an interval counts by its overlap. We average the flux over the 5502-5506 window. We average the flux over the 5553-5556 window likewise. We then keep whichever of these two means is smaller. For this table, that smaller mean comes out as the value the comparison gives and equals 4.65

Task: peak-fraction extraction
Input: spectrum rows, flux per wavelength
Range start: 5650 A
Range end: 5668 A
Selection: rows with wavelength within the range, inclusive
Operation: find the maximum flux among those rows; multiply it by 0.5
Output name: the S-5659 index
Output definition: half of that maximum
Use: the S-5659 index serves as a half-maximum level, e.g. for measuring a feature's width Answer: 2.74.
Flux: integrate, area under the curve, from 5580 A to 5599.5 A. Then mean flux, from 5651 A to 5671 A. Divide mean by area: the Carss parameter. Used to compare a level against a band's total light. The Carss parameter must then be 0.051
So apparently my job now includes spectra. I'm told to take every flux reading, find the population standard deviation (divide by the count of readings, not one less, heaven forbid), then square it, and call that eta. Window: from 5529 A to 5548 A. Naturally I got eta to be 0.158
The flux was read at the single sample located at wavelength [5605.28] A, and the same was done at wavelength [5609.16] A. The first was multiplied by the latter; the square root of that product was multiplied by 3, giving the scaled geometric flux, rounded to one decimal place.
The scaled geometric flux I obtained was 15.1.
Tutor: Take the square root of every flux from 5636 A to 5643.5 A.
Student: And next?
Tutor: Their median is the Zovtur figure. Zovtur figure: 2.32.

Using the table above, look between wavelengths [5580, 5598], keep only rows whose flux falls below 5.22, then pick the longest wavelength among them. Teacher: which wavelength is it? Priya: 5597.55 A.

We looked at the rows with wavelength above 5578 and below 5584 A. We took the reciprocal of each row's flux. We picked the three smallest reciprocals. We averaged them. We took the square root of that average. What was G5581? 0.432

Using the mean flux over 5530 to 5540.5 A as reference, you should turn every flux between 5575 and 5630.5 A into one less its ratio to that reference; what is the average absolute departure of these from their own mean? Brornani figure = 0.044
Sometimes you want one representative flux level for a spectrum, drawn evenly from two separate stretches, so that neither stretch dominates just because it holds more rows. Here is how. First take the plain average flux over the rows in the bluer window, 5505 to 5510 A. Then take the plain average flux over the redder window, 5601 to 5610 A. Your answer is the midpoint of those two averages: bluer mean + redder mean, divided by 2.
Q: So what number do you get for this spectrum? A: 4.89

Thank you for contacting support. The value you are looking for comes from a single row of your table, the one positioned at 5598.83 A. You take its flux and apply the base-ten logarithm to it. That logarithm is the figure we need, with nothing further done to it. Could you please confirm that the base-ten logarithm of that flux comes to 0.735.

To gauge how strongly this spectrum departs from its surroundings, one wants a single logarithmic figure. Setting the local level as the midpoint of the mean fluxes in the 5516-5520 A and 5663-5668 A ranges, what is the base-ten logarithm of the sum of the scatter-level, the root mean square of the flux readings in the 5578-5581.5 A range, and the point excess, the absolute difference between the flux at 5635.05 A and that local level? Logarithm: 0.774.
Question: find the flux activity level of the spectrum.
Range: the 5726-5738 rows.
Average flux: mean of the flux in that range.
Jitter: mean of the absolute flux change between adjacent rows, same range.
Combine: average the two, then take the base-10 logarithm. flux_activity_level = 0.414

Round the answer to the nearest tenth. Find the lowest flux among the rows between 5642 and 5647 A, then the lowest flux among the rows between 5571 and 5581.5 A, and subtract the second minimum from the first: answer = 0.0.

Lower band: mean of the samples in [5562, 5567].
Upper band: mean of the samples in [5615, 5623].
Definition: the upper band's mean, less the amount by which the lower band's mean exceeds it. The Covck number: 4.7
